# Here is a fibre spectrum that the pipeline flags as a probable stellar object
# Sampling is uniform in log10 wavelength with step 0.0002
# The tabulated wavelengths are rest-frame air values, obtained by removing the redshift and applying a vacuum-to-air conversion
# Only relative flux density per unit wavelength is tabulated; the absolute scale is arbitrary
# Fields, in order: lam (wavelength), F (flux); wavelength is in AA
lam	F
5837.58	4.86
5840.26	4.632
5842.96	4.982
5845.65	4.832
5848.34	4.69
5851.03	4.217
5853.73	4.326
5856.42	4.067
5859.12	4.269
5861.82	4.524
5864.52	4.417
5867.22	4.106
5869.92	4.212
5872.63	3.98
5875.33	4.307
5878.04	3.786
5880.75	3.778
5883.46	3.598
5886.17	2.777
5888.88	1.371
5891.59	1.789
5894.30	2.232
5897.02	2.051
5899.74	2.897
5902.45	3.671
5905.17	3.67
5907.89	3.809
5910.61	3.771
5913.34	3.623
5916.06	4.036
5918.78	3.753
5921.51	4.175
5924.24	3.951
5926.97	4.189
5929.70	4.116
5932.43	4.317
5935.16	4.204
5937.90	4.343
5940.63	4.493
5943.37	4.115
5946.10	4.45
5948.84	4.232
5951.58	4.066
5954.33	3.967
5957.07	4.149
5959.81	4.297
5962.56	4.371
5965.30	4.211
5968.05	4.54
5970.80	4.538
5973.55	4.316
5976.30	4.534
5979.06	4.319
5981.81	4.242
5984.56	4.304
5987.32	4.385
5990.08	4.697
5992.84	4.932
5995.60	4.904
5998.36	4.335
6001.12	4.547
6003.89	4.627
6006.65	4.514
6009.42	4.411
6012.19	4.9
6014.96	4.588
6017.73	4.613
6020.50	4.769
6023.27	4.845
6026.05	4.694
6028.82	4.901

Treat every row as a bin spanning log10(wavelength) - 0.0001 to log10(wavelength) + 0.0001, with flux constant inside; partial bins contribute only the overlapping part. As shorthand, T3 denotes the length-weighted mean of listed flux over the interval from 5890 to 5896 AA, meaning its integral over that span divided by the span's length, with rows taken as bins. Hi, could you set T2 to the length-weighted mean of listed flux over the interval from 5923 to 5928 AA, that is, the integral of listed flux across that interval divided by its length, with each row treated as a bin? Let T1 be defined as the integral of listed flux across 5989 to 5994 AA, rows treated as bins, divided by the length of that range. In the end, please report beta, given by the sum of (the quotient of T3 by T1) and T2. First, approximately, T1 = 4.8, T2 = 4.1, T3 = 2.0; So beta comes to 4.5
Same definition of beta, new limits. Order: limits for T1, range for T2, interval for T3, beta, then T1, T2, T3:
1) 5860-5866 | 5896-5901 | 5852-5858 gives 3.4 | 4.4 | 2.5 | 4.2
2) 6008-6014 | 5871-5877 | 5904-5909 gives 4.9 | 4.6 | 4.1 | 3.7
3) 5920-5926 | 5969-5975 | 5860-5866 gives 5.5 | 4.1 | 4.4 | 4.4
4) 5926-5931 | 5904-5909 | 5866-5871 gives 4.7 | 4.2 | 3.7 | 4.2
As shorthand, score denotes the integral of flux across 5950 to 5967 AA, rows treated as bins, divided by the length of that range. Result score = 4.18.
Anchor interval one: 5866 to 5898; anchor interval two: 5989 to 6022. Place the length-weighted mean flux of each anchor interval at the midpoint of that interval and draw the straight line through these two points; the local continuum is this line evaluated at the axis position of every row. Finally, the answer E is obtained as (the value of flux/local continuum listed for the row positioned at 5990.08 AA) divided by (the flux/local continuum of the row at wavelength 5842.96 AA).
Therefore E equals 0.57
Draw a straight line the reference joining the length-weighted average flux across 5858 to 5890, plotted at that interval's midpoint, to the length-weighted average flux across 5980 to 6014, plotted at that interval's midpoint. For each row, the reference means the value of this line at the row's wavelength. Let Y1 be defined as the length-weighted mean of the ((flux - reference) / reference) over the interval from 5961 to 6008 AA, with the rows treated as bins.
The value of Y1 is 0.00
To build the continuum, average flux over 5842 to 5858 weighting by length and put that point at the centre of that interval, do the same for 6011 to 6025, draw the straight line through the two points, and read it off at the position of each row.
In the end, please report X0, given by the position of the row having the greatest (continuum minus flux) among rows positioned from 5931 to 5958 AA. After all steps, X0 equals 5954.33 AA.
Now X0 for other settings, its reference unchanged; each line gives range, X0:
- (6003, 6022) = 6009.42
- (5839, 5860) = 5856.42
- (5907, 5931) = 5913.34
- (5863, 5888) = 5886.17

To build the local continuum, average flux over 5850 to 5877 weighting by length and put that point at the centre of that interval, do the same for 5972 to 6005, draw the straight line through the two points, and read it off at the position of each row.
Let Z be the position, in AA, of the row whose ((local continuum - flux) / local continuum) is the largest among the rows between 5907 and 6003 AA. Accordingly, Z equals 5913.34 AA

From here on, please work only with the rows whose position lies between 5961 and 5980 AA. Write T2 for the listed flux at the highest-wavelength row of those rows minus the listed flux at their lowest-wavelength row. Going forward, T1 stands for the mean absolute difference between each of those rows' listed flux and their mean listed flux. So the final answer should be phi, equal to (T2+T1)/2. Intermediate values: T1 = 0.114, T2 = -0.1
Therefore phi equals 0.03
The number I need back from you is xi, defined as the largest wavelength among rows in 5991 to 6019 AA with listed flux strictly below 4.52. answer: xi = 6009.42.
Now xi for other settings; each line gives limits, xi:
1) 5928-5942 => 5940.63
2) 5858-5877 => 5875.33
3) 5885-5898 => 5897.02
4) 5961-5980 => 5979.06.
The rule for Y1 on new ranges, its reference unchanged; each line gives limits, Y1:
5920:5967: 0.00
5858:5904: -0.11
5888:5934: -0.16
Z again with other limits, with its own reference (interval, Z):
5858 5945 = 5888.88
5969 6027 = 5981.81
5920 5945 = 5924.24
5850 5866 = 5856.42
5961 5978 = 5965.30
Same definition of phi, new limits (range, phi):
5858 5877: 0.09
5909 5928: 0.30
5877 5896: -0.36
